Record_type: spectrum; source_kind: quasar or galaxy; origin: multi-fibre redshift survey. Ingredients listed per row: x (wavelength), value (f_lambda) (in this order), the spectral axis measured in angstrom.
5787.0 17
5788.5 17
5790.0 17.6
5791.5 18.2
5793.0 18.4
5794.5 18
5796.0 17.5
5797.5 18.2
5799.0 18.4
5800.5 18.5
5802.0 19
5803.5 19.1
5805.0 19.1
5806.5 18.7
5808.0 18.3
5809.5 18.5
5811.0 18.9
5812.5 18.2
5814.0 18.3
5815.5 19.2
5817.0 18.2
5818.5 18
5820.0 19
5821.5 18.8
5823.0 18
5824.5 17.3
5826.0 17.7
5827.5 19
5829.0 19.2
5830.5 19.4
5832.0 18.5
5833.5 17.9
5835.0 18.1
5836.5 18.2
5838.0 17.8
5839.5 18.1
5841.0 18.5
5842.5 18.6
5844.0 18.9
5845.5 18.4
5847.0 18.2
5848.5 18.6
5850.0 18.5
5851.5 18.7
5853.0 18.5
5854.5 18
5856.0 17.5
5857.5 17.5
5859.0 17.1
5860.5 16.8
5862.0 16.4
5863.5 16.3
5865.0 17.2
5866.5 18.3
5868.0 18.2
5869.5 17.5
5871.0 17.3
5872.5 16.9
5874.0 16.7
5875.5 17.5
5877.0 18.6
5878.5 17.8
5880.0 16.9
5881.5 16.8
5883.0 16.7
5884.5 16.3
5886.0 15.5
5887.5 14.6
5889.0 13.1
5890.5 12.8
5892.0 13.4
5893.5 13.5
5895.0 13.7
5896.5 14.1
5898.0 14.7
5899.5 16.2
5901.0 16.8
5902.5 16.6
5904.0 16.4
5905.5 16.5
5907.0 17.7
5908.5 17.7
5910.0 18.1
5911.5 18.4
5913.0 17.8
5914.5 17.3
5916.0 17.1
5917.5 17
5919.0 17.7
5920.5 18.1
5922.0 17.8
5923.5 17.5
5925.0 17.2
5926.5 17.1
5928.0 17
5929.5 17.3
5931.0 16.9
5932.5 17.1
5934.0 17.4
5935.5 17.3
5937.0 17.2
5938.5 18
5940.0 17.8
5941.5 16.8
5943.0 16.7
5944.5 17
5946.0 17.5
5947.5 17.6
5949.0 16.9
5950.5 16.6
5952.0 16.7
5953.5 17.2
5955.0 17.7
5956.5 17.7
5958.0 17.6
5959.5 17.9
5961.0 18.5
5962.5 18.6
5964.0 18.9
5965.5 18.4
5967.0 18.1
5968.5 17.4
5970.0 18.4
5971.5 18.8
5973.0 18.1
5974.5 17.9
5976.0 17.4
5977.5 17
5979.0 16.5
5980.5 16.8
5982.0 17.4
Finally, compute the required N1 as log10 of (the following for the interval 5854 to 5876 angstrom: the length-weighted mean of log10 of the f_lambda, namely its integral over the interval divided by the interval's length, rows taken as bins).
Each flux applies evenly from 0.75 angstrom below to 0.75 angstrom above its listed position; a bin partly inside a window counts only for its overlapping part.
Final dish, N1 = 0.092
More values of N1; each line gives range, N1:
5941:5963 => 0.093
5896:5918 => 0.088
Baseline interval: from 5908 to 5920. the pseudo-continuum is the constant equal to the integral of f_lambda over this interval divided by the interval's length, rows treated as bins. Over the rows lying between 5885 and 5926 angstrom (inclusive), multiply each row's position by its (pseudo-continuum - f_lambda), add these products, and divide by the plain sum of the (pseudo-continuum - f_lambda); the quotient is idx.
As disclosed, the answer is 5893.9 angstrom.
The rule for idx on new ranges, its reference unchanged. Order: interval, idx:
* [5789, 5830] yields 5810.9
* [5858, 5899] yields 5888.1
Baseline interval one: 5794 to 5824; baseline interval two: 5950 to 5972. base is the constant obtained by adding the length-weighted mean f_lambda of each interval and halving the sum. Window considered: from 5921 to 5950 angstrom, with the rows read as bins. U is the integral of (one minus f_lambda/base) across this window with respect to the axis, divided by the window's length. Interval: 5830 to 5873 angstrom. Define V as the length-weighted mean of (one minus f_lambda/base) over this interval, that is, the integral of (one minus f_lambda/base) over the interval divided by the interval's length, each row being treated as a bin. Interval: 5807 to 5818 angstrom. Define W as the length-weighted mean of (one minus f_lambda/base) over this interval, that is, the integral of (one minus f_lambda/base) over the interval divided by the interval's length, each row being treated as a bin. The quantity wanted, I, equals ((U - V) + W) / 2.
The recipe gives 0.01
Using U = 0.051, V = 0.01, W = -0.02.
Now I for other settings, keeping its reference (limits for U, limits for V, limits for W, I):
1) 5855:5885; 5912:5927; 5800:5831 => 0.00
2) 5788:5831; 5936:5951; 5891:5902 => 0.07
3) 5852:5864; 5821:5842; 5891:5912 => 0.09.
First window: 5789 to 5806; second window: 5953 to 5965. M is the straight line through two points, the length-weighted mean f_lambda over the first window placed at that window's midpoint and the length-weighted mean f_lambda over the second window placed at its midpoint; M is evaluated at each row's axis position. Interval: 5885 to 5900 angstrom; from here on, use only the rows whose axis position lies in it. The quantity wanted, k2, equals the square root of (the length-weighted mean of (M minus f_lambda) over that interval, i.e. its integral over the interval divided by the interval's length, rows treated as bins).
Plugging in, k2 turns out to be 2.00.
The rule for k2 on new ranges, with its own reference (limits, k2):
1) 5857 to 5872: 0.98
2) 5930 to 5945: 0.92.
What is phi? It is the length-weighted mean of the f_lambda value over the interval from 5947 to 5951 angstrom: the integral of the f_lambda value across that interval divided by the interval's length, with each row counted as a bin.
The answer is 17.0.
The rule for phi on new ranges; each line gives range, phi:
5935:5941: 17.6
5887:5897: 13.6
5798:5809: 18.7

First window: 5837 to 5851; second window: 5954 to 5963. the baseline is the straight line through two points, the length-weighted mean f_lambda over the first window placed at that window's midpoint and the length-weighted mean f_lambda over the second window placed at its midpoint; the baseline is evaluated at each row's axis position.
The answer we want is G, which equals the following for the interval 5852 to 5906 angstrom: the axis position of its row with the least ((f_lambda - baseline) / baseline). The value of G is 5890.5 angstrom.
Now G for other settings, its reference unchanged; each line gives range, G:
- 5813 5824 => 5818.5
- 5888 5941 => 5890.5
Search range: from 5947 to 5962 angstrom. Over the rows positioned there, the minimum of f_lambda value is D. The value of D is 16.6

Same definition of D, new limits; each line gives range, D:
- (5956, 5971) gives 17.4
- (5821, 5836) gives 17.3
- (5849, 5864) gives 16.3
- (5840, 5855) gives 18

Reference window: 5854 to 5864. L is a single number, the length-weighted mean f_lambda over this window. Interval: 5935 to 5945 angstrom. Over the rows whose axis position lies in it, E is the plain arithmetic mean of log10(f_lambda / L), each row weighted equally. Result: 0.004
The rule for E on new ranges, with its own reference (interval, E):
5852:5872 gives 0.008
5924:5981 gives 0.010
